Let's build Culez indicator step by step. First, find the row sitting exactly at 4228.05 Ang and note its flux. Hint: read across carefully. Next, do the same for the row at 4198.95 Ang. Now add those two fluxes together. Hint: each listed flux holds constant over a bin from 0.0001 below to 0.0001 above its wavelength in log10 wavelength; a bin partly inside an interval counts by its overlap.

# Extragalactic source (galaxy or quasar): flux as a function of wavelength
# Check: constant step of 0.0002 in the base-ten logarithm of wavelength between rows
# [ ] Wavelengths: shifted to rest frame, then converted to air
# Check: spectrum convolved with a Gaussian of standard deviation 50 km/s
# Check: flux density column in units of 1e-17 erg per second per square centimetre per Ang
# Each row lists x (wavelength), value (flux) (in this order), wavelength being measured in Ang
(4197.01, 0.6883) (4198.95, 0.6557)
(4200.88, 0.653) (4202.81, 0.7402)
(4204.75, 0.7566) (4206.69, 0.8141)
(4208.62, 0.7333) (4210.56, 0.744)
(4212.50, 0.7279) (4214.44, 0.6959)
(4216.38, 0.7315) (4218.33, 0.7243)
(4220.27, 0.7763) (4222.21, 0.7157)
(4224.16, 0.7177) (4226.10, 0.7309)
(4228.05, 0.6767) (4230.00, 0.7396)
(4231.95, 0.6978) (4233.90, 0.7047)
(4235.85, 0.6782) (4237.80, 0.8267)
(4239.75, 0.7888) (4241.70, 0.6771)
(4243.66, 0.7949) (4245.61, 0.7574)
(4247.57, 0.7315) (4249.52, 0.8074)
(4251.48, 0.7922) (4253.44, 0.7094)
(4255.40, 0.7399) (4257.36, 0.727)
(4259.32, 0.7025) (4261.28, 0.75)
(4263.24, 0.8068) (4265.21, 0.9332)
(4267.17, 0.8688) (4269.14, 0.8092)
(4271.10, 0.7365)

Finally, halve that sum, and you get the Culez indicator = 0.666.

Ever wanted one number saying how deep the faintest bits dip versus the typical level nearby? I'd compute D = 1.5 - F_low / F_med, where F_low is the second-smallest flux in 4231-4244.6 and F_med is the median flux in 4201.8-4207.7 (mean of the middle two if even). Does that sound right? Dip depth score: 0.60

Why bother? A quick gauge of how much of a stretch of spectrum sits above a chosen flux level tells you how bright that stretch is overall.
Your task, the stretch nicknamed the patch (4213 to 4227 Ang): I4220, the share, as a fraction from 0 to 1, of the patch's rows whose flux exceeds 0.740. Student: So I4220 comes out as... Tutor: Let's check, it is 0.1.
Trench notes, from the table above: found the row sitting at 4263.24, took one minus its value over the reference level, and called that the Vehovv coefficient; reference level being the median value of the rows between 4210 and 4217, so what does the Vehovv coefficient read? -0.11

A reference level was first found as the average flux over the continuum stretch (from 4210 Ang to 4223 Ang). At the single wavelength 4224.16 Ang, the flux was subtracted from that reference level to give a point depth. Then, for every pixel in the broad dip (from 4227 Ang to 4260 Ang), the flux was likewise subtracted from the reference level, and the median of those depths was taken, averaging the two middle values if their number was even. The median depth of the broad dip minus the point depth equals -0.014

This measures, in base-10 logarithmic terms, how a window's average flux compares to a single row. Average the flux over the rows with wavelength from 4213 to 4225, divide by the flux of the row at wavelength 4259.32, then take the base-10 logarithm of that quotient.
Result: 0.015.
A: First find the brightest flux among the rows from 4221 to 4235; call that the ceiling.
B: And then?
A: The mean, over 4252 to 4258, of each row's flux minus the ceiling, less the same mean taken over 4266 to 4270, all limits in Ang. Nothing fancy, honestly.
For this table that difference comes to -0.114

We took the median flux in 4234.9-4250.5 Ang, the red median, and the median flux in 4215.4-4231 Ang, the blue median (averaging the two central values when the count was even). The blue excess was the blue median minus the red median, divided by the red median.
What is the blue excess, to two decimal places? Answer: -0.06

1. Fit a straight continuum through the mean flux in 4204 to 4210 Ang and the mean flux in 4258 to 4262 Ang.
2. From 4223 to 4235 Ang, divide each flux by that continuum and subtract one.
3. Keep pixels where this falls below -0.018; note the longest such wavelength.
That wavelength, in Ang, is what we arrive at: 4233.90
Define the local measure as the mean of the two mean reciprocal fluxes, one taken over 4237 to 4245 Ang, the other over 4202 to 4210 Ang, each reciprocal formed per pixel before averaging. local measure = 1.31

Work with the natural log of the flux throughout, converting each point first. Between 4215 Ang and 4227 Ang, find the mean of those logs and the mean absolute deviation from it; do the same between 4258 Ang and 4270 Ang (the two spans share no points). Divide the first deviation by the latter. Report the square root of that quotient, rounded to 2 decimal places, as 0.52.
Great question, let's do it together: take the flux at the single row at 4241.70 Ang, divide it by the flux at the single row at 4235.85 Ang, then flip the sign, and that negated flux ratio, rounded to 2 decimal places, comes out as -1.00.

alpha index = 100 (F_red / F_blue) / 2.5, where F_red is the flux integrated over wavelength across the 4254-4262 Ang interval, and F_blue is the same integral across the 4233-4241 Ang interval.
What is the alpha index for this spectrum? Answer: 39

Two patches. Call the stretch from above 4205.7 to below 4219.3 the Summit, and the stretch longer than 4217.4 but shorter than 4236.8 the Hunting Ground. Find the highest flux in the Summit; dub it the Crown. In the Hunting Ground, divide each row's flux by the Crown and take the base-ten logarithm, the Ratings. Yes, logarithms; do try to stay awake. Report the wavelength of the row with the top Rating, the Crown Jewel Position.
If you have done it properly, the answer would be 4220.27 Ang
